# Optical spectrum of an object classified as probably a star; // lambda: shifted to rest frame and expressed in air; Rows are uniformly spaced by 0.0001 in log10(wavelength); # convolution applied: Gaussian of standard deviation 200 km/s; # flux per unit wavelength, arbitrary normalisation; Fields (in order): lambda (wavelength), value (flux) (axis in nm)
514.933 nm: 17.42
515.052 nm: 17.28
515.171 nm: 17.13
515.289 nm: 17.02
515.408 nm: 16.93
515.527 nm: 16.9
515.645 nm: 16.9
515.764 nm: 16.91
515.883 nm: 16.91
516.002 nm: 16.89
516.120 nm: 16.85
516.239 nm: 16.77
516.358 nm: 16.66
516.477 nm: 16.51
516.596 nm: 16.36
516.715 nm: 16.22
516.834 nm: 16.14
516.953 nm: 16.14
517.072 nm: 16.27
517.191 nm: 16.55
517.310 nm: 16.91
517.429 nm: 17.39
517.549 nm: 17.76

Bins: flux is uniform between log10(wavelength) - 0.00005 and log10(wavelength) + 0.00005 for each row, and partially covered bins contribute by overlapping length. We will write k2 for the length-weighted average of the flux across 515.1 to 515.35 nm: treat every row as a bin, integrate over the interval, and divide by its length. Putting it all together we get 17.1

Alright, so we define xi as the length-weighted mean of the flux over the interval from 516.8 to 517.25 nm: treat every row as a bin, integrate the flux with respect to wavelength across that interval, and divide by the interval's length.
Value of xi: 16.29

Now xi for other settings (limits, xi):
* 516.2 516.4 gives 16.70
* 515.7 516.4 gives 16.83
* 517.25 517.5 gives 17.13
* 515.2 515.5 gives 16.98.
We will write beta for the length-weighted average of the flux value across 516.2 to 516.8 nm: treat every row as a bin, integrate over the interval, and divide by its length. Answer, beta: 16.5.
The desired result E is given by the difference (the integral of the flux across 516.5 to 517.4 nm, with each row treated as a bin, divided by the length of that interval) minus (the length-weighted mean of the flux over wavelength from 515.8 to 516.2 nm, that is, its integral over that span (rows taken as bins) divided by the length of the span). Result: -0.5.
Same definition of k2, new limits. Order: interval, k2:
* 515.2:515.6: 17.0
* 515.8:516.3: 16.9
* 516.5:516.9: 16.3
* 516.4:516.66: 16.4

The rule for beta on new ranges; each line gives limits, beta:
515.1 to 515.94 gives 17.0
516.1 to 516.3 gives 16.8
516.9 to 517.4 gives 16.5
